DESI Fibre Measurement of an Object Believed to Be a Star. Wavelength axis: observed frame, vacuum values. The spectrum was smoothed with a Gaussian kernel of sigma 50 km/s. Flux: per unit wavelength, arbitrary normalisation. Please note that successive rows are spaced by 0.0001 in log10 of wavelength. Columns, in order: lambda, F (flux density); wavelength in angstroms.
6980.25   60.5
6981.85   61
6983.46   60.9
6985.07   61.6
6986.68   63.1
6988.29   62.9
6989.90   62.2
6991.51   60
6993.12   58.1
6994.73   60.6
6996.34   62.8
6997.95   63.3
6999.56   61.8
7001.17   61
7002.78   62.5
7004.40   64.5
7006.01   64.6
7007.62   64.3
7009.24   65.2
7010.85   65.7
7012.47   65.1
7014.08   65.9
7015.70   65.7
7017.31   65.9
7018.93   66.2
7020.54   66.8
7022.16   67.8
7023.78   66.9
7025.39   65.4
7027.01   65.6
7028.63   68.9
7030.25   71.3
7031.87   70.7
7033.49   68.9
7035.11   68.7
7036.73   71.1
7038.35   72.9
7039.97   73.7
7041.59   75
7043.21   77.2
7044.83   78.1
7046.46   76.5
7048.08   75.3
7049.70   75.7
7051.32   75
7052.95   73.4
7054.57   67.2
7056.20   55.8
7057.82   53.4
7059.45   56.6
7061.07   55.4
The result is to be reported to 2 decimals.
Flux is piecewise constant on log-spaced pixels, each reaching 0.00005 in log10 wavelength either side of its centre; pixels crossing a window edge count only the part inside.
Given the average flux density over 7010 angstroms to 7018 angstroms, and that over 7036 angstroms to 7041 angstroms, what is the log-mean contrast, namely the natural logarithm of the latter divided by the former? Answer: 0.10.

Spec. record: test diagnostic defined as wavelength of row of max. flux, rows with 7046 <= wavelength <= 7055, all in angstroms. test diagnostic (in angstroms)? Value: 7046.46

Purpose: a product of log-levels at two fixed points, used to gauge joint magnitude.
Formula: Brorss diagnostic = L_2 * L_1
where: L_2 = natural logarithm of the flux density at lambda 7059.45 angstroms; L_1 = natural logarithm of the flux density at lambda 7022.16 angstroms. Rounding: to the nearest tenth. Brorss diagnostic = 17.0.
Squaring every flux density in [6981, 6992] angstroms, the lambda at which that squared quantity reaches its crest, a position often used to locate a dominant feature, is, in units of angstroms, 6986.68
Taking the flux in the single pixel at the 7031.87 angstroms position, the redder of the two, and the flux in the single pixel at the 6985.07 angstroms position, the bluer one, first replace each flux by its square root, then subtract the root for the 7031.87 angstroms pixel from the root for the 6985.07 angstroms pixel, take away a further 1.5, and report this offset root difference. -2.06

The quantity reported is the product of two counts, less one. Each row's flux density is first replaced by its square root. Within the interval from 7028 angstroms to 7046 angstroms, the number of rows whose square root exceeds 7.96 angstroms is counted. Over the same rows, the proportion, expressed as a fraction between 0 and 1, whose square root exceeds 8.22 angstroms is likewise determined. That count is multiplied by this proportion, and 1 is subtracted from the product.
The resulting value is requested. 10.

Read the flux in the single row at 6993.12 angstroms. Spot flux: 58.1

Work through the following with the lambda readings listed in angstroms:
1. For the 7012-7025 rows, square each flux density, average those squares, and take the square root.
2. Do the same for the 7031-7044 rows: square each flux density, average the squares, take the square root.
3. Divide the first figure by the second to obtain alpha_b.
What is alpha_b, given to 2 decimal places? 0.92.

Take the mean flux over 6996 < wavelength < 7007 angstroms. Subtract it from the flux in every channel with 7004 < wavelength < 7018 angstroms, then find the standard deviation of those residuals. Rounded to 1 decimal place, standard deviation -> 0.6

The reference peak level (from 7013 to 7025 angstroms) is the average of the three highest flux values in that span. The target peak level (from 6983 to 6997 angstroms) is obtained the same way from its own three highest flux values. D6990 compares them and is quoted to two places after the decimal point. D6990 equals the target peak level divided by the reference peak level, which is 0.94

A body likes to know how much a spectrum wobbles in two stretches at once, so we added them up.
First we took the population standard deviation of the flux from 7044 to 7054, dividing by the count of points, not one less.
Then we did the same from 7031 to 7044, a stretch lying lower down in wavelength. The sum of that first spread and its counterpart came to 4.2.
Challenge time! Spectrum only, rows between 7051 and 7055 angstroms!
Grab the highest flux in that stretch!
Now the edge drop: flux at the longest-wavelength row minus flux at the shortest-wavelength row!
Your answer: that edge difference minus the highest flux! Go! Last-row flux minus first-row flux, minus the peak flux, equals -83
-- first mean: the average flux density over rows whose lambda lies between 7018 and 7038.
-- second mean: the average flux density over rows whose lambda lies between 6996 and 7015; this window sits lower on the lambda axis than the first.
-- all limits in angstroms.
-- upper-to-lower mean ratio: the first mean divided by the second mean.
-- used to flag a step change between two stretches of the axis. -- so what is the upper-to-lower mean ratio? 1.07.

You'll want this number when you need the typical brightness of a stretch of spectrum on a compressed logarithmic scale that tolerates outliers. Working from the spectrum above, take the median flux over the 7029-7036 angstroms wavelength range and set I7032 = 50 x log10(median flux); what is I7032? 92.2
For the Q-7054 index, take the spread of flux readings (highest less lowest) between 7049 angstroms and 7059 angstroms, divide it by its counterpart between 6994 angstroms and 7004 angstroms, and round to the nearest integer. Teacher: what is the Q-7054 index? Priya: 8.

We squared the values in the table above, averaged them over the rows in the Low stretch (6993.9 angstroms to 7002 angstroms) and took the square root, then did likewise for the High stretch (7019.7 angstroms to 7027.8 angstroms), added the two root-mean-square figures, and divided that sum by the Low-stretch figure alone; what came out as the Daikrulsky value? 2.07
